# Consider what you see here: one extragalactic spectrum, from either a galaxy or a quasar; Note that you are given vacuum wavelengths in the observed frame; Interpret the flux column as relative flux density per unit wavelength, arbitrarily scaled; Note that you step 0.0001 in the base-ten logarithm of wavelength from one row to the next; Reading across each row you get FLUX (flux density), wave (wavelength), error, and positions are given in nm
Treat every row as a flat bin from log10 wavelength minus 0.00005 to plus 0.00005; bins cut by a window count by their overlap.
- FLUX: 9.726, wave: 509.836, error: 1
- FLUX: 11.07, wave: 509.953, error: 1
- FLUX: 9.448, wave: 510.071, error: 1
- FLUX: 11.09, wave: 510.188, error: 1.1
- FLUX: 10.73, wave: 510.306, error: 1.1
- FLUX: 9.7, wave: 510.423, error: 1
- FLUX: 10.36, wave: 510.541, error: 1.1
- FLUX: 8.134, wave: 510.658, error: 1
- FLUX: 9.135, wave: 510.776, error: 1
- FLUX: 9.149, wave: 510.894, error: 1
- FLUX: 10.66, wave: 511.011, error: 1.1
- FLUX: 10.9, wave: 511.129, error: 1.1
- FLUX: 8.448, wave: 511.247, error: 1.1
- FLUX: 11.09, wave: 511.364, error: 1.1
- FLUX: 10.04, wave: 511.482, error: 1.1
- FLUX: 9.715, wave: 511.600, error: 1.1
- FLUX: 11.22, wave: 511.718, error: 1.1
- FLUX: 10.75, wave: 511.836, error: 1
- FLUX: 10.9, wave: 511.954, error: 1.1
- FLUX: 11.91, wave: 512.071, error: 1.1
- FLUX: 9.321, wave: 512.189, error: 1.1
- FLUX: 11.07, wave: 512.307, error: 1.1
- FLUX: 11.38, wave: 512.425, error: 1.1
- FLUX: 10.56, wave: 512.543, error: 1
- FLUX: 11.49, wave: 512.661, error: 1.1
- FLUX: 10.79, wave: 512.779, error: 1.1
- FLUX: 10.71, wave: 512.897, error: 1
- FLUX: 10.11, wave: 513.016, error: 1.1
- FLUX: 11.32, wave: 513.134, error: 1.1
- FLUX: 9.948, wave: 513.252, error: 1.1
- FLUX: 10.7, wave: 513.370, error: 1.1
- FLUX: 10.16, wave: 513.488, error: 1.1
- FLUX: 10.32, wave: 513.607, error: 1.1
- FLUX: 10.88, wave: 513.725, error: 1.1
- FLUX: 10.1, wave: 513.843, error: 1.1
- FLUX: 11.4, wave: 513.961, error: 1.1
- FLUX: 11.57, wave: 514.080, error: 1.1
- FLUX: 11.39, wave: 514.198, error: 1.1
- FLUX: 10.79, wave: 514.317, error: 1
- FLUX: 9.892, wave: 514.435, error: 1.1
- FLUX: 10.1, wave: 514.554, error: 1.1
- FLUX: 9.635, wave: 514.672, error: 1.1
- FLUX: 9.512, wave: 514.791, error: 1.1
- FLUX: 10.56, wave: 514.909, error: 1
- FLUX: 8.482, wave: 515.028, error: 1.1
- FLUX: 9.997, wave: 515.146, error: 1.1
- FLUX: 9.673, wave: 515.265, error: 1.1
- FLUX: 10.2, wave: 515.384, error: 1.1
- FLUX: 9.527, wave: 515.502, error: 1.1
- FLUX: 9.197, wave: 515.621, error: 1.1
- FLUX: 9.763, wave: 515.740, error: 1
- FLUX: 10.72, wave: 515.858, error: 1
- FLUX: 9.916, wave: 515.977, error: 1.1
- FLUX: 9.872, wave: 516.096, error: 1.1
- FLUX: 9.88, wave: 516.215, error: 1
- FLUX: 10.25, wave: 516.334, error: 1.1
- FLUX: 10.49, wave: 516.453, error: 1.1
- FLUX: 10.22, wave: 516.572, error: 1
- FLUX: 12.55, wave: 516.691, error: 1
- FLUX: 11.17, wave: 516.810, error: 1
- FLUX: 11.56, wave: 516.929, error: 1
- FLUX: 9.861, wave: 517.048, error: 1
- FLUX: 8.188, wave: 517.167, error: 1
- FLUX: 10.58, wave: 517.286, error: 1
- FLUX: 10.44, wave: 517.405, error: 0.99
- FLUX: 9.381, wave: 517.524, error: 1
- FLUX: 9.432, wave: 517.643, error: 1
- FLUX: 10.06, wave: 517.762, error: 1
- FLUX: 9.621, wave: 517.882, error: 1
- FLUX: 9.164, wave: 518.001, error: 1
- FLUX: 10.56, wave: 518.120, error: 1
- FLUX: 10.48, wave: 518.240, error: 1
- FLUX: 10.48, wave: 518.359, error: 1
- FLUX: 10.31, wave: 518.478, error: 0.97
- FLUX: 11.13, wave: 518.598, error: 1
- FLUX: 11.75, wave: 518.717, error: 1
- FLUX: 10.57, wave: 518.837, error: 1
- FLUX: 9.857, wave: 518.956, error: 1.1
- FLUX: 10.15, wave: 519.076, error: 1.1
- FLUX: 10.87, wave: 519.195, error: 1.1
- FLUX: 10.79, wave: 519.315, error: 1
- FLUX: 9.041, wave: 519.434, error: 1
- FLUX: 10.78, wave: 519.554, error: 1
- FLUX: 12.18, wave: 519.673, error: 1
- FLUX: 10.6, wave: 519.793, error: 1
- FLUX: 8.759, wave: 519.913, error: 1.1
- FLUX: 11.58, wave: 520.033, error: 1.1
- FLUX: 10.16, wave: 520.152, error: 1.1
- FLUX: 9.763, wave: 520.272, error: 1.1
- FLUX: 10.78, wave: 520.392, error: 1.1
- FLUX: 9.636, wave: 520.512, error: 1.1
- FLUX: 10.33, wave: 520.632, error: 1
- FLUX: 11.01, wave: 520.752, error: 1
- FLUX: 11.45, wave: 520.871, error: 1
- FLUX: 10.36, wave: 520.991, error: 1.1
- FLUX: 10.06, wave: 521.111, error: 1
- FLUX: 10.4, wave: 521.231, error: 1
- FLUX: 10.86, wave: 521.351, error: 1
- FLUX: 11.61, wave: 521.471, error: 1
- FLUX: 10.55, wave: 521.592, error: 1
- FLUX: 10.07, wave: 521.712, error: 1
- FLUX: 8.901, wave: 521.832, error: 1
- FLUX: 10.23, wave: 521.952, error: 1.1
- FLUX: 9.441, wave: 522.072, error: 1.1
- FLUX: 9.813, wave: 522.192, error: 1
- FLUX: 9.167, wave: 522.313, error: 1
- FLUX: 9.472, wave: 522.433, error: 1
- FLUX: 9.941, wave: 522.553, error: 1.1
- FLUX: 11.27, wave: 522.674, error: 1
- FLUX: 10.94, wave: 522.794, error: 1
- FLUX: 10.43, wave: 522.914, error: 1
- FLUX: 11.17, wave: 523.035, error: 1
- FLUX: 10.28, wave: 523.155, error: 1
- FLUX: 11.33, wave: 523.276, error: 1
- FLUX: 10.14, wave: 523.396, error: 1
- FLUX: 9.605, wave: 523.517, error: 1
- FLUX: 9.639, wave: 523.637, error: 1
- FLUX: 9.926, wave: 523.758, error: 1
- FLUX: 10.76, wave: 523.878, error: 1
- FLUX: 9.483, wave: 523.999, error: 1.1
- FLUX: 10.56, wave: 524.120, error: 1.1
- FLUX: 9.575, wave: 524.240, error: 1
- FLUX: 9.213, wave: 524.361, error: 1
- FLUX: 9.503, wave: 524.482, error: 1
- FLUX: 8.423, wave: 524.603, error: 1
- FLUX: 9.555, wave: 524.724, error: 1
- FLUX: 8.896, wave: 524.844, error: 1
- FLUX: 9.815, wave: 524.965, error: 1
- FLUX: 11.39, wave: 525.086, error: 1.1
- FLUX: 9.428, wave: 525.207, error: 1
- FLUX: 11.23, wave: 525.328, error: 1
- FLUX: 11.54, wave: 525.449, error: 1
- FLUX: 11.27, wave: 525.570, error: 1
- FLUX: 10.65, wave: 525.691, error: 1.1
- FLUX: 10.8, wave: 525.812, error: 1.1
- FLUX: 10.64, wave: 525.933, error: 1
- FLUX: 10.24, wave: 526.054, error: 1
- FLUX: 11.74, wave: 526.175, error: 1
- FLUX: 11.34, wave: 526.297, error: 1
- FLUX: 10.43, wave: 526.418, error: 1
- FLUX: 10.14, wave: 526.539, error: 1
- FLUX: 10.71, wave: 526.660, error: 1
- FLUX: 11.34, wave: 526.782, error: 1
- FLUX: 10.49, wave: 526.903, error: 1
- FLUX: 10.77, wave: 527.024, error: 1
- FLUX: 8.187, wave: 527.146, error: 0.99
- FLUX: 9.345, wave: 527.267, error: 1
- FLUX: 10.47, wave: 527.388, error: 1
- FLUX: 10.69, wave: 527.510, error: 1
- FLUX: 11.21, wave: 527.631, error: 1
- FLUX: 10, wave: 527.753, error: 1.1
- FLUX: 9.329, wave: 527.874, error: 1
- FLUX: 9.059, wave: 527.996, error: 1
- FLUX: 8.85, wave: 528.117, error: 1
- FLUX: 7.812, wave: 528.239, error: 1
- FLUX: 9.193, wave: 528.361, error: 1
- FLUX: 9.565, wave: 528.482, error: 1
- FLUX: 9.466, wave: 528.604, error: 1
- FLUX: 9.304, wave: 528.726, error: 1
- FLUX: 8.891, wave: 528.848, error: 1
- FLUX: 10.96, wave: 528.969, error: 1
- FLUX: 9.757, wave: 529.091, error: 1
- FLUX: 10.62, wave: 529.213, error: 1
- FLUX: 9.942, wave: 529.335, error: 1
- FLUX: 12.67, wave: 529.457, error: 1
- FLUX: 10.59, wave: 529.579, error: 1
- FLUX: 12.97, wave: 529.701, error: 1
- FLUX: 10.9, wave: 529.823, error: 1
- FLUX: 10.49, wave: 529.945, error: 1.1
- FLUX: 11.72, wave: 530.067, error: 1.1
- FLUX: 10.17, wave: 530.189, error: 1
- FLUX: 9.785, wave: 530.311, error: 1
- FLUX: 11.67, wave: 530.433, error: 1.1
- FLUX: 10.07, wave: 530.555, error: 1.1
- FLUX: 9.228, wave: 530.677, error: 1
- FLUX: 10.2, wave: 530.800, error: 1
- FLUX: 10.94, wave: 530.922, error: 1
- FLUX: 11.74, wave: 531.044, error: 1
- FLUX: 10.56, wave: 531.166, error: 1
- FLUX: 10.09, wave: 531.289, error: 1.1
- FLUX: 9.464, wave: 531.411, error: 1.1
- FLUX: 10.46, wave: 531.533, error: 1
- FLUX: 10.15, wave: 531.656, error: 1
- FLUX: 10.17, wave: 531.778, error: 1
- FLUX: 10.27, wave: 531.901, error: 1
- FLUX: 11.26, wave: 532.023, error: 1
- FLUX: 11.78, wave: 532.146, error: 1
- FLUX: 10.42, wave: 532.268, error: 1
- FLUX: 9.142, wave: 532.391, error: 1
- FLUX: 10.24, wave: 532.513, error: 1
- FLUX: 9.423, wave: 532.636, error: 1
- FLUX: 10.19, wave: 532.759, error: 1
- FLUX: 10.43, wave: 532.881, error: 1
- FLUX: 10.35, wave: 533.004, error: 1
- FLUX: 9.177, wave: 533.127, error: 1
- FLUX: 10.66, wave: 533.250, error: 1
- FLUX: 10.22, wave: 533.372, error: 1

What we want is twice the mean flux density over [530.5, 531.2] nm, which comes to 20.9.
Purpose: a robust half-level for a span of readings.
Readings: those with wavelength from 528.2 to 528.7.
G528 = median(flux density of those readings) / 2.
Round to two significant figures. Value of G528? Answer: 4.7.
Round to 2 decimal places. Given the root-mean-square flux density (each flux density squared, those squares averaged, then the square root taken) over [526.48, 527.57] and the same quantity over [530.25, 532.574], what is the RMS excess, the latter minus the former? 0.15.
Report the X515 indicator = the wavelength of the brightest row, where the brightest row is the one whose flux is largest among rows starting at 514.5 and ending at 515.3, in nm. 514.909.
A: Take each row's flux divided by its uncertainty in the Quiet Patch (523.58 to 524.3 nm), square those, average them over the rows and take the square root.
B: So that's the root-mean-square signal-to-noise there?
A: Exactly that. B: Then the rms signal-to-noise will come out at 9.7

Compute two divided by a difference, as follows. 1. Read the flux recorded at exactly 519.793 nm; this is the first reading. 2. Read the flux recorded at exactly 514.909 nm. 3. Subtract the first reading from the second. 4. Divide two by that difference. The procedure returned -50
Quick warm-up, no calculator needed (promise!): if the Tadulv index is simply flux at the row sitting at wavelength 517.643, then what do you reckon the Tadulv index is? 9.432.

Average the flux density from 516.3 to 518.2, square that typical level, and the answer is 104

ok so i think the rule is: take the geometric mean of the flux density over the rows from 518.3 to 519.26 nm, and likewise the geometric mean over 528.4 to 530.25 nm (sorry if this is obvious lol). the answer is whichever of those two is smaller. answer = 10.47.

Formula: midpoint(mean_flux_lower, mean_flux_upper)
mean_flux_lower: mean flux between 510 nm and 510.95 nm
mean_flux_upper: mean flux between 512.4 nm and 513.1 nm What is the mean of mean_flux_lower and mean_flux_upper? 10.3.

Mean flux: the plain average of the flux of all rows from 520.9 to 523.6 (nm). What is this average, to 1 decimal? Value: 10.3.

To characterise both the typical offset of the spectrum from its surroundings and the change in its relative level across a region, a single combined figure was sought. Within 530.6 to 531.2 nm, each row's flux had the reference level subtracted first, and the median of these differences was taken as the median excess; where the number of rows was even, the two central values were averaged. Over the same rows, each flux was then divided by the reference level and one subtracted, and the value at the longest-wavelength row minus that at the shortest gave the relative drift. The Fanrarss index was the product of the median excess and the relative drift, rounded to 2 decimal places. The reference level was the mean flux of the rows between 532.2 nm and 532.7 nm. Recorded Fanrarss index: 0.10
